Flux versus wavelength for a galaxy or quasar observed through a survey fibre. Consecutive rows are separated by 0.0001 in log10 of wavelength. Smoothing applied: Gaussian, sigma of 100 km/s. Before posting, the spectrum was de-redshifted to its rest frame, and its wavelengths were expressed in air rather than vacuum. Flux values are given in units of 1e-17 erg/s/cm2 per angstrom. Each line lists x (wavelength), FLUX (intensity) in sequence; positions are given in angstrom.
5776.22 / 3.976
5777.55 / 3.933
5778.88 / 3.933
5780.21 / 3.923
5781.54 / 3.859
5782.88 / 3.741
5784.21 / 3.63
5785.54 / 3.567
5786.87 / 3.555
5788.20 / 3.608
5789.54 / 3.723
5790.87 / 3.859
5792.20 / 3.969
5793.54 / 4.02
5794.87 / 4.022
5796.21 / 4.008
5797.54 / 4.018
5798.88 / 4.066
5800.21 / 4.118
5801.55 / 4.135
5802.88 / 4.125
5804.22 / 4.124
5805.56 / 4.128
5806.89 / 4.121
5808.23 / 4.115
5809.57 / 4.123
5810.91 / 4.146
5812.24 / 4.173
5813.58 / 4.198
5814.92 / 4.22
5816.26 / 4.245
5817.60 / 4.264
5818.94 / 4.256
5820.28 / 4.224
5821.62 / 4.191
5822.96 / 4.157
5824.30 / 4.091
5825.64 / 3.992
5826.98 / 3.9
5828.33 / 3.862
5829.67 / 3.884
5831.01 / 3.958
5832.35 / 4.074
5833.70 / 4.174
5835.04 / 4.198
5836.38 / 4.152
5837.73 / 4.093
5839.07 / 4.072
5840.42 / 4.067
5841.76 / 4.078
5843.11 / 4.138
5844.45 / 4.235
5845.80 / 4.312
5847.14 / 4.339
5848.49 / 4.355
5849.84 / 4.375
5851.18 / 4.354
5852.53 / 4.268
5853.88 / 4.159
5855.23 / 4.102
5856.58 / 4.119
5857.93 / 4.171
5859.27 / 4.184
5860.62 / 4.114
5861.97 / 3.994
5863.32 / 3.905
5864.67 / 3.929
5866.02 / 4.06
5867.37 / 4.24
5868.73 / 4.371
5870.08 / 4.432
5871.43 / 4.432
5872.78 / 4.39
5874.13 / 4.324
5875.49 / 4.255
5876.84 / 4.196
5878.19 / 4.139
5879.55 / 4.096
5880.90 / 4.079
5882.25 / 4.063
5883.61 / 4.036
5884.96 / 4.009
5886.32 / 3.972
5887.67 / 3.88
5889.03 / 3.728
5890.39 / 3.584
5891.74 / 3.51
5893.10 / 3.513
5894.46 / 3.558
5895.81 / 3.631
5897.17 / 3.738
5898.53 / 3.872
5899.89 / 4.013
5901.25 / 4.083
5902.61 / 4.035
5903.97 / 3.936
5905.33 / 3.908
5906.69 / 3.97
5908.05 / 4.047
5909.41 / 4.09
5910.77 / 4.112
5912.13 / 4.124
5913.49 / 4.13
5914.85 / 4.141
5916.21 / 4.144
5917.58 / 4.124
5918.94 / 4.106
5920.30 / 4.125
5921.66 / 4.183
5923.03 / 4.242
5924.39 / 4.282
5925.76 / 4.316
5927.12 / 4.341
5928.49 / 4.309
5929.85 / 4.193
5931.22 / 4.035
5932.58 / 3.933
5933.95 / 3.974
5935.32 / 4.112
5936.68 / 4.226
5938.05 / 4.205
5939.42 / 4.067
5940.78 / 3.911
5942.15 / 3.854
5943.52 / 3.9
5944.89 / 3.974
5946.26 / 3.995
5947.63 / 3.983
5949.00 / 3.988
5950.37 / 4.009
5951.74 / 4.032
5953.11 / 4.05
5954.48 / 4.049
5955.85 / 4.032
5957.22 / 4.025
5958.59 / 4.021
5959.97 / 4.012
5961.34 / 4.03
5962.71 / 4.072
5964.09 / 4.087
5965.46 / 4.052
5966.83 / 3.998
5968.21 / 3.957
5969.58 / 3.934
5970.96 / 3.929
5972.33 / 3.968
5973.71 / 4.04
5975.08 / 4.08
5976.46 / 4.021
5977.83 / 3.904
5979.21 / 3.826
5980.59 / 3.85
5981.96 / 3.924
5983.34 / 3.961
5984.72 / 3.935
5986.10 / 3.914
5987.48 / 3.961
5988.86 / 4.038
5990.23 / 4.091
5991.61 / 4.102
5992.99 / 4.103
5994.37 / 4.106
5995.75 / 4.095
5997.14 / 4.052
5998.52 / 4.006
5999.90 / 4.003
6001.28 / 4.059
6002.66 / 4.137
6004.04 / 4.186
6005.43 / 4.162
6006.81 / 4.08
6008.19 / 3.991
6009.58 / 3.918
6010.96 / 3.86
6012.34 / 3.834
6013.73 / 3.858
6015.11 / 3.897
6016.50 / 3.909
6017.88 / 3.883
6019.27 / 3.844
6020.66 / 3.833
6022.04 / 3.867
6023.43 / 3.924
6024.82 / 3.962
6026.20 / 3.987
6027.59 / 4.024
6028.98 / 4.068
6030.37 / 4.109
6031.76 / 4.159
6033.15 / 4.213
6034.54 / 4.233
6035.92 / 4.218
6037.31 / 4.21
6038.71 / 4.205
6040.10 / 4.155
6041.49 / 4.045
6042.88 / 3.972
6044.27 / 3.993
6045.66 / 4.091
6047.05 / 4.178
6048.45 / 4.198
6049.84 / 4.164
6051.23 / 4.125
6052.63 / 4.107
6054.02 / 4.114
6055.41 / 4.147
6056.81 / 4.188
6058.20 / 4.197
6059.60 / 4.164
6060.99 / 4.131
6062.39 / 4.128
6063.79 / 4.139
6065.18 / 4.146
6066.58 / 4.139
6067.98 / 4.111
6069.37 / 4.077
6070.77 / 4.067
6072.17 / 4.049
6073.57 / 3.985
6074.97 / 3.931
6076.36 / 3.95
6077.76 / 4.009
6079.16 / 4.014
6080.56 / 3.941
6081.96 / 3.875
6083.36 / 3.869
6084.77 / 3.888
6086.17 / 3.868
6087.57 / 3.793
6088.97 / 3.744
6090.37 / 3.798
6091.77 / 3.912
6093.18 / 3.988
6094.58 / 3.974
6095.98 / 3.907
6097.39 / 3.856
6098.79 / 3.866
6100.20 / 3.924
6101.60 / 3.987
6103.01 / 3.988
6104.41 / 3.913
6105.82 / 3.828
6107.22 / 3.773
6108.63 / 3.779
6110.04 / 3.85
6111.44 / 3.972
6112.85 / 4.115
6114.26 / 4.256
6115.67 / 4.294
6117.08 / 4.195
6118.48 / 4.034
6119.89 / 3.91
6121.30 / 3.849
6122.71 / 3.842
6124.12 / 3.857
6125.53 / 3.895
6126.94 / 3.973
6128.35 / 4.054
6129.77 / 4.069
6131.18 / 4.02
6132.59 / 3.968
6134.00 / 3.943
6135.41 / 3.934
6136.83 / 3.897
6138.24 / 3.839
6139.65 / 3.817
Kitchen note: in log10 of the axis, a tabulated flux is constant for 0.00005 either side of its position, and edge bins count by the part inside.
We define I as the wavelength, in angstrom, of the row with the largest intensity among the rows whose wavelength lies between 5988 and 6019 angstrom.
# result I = 6004.04 angstrom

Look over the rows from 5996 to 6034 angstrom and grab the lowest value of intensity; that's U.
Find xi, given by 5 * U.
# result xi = 19.2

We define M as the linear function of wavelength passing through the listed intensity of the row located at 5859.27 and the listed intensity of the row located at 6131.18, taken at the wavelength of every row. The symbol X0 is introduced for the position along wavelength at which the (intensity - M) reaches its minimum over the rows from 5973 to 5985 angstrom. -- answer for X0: 5979.21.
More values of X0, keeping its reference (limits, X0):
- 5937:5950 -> 5942.15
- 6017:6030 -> 6020.66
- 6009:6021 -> 6012.34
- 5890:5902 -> 5891.74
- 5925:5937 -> 5932.58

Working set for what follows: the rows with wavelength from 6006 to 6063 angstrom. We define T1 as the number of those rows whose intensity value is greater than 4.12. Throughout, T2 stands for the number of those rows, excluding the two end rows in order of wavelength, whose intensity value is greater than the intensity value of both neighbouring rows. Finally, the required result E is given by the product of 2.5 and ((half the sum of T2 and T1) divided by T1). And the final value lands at 1.5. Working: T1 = 17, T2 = 4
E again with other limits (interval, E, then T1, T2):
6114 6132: 2.1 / 3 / 2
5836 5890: 1.4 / 21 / 2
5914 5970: 1.8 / 13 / 6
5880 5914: 1.9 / 2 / 1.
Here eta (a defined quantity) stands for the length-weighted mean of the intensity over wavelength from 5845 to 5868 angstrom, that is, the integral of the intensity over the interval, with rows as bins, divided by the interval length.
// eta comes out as 4.18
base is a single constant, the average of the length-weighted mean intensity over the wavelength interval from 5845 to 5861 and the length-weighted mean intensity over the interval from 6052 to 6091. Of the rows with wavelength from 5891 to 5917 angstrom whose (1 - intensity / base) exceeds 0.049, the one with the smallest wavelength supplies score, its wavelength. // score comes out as 5891.74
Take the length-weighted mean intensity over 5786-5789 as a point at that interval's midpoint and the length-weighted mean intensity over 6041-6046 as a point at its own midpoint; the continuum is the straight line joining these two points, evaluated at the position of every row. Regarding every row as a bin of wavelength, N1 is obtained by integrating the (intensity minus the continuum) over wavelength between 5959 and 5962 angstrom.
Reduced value 0.4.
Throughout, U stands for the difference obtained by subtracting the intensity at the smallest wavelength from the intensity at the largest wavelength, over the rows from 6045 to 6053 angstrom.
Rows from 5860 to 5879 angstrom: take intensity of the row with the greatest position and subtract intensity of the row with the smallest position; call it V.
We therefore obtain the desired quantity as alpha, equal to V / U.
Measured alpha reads 1.6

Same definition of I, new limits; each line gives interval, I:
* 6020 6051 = 6034.54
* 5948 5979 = 5964.09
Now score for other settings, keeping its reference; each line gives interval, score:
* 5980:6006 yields 5980.59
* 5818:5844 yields 5826.98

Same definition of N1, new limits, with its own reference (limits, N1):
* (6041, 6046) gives 0.0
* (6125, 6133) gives -1.4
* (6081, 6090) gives -2.3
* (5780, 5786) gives 1.0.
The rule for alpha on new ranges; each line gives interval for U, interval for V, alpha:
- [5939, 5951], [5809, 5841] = 1.0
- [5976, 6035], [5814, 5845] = 0.1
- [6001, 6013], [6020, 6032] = -1.4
